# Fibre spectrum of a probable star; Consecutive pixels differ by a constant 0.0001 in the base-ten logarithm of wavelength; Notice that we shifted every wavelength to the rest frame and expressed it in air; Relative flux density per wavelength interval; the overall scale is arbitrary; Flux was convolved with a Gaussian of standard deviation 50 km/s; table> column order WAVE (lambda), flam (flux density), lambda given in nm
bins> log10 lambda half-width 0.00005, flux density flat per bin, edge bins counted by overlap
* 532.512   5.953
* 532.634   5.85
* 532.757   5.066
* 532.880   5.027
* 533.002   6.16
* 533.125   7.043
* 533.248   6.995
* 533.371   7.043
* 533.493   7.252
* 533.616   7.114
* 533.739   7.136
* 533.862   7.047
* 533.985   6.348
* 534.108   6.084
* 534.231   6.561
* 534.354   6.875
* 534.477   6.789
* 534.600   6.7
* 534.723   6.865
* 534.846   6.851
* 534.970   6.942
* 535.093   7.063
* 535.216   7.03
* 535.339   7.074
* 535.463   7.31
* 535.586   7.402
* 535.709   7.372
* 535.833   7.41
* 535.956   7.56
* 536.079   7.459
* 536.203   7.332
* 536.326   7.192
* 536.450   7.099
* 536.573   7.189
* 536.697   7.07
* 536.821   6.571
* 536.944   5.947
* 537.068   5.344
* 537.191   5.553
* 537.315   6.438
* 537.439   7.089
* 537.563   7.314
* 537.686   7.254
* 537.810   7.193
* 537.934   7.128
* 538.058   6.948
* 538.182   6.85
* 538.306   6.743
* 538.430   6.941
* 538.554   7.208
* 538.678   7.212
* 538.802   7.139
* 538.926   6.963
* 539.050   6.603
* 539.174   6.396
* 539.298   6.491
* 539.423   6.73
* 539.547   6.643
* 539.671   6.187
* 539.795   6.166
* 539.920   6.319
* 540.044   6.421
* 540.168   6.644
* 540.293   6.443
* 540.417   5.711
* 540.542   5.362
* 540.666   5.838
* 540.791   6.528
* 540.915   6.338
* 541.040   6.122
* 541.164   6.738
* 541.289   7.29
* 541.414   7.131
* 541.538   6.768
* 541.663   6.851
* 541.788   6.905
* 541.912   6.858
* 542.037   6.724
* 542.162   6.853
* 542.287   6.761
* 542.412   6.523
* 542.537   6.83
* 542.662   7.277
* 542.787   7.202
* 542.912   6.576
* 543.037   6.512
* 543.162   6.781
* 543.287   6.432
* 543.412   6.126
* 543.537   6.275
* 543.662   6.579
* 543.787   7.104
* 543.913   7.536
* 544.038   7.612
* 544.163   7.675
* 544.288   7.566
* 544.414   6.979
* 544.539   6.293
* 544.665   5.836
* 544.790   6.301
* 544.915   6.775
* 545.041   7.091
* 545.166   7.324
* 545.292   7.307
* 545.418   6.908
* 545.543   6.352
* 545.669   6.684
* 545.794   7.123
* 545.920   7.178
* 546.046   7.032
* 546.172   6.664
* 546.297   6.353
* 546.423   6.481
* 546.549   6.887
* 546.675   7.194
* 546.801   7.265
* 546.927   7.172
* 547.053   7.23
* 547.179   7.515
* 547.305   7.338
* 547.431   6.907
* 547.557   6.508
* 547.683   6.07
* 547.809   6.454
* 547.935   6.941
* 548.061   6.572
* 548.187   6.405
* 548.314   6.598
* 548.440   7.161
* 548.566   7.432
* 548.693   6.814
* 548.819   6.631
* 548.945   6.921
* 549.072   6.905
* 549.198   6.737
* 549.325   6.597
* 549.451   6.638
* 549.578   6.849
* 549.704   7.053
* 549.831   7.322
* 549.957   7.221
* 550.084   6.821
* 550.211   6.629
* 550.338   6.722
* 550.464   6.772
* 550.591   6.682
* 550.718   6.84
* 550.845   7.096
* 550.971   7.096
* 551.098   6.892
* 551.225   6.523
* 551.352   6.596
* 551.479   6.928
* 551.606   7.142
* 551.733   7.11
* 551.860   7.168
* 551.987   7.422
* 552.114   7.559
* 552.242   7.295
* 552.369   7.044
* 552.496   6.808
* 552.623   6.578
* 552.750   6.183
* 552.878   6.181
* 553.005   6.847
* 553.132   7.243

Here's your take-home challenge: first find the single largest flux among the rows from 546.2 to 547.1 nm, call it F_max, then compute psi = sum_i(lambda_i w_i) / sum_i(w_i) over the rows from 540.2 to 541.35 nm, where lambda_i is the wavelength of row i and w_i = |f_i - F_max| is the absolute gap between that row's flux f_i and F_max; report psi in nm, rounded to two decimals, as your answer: 540.68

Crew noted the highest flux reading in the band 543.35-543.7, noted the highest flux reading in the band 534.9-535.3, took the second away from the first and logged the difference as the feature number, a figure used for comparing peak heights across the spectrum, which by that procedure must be -0.5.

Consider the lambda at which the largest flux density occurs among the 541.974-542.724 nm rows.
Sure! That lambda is 542.662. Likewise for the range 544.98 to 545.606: 545.166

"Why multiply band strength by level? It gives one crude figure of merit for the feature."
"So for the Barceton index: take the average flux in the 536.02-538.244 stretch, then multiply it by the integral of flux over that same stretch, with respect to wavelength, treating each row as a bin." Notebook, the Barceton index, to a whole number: 104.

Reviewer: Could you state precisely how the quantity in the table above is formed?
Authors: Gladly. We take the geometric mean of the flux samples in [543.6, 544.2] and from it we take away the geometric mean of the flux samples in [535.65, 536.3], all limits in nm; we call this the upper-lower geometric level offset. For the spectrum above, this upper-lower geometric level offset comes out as -0.1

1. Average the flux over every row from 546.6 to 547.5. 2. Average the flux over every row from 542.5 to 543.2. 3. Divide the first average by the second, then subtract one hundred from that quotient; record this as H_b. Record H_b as -98.9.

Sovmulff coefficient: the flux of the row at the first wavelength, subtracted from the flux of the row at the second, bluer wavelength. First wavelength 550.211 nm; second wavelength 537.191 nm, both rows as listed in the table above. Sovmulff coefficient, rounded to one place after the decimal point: -1.1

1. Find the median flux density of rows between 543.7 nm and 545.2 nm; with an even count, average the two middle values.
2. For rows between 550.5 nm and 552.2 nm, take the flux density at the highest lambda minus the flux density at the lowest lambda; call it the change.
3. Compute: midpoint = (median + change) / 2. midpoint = 3.99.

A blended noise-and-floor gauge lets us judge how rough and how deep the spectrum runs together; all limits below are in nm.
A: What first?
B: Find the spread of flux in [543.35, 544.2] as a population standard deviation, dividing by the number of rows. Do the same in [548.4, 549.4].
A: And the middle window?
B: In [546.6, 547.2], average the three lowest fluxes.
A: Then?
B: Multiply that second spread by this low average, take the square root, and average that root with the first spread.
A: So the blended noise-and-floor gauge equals 0.99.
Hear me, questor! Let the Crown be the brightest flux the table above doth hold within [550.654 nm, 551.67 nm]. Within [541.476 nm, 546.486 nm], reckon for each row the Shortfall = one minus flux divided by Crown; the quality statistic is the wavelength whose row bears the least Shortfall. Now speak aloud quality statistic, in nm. 544.163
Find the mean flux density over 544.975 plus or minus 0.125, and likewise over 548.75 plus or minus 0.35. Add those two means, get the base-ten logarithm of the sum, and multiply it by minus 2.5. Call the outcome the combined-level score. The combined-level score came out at -2.86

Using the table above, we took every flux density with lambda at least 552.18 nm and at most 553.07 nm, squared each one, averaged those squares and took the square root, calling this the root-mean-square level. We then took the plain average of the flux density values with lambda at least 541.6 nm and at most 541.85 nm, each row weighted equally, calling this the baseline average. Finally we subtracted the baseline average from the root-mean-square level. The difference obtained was -0.2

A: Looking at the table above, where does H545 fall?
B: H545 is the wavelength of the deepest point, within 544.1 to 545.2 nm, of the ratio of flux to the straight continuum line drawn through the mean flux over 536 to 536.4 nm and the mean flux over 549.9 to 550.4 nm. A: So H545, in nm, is 544.665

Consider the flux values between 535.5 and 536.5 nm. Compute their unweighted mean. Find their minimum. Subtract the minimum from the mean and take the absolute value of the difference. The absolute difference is 0.3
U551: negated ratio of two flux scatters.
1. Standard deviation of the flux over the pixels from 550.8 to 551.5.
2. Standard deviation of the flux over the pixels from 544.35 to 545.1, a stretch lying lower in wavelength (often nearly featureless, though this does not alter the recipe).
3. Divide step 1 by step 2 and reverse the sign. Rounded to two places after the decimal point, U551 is -0.51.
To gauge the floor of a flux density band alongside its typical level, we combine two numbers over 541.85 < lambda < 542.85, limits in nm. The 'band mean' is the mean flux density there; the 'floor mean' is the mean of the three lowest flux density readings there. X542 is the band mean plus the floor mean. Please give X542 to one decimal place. 13.5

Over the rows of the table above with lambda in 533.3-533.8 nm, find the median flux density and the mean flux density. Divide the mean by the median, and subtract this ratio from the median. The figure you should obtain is 6.1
